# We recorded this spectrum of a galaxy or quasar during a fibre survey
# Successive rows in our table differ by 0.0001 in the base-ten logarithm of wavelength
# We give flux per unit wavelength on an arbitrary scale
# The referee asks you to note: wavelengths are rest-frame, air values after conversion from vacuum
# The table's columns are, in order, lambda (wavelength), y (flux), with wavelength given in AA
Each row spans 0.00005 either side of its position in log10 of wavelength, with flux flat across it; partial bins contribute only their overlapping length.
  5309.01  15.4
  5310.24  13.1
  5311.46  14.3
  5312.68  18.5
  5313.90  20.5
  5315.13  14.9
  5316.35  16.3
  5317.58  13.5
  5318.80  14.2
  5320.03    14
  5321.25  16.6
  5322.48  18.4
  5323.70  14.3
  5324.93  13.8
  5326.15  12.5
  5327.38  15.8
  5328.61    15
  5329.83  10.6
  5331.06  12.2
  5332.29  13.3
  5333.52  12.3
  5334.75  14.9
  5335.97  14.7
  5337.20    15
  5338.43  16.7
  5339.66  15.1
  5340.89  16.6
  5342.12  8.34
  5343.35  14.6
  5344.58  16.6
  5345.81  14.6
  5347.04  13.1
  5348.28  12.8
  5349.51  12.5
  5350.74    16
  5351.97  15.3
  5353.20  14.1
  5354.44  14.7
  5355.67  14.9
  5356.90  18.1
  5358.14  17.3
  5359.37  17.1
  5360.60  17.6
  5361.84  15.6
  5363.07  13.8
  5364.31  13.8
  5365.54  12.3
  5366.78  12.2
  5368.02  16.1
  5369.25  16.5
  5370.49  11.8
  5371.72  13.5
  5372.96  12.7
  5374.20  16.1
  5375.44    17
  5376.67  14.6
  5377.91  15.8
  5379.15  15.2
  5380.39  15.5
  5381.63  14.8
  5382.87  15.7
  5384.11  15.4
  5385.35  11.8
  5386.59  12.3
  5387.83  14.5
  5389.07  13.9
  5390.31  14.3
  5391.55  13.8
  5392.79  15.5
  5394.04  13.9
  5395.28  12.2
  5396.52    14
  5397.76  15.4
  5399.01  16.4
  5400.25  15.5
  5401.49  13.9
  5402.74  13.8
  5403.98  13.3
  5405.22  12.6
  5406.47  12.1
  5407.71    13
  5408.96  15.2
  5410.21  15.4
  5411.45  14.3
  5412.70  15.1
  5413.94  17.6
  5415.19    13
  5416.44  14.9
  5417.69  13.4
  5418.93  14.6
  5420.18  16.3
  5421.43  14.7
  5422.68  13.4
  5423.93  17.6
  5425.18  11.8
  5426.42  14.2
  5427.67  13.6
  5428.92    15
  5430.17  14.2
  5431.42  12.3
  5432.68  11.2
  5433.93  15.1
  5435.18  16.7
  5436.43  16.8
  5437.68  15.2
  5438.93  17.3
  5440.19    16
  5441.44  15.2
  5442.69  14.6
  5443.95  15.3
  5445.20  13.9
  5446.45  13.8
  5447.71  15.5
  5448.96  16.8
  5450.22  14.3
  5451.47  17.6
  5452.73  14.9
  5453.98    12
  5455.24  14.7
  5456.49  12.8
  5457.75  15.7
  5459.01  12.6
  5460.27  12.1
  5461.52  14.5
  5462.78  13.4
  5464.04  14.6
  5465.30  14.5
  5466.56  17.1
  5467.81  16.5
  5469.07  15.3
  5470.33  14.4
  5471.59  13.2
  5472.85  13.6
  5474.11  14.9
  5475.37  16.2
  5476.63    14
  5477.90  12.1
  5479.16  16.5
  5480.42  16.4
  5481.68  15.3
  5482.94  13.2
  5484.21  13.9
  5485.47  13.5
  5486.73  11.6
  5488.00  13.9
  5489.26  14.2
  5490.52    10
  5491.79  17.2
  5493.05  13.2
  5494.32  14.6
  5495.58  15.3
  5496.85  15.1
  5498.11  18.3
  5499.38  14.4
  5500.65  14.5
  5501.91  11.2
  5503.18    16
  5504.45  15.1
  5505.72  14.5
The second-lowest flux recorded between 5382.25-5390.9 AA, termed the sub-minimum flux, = 12.3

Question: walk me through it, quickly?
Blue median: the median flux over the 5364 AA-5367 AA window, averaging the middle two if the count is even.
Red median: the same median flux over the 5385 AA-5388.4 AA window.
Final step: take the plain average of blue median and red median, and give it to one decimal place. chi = 12.3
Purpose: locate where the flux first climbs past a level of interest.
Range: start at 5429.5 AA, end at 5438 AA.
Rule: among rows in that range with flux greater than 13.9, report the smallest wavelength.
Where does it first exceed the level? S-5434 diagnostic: 5430.17 AA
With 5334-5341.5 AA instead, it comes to 5334.75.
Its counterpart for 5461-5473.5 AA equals 5461.52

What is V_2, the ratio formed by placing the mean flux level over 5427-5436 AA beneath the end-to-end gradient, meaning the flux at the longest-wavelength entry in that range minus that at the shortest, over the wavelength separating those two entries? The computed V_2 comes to 0.029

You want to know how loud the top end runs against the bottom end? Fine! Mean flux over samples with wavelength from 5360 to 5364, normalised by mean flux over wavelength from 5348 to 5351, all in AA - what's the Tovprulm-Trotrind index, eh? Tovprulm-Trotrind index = 1.14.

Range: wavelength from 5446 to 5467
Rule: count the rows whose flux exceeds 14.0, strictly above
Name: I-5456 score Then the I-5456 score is 11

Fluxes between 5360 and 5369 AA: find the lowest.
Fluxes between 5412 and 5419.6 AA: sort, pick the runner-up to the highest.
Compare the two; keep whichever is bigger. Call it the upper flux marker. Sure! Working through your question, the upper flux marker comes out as 15.1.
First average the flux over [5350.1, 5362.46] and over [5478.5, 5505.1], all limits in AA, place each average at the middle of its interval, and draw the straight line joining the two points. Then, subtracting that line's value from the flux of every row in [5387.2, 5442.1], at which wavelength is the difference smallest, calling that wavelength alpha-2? 5432.68 AA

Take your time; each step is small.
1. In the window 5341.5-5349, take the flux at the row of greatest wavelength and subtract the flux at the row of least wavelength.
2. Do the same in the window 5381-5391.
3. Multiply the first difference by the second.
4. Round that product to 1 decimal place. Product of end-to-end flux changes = -2.2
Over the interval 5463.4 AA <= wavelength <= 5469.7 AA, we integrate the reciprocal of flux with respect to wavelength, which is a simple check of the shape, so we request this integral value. 0.41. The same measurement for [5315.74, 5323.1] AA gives 0.48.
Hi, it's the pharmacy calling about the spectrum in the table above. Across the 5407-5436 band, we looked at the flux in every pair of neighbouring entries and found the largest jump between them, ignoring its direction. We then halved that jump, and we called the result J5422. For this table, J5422 2.9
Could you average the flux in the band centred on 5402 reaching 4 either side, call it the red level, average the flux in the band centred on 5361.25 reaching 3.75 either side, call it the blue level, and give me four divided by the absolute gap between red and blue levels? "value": 2.5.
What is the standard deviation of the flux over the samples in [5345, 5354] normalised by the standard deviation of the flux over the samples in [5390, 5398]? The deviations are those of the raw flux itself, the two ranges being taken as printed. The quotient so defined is 1.19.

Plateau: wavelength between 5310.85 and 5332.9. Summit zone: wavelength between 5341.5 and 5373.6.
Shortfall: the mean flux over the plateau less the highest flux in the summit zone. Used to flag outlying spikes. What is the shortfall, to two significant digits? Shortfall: -3.2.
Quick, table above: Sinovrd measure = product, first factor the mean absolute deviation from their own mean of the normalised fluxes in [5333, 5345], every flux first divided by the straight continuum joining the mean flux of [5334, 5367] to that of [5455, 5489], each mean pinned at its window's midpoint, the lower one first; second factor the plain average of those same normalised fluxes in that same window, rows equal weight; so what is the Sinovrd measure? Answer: 0.110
